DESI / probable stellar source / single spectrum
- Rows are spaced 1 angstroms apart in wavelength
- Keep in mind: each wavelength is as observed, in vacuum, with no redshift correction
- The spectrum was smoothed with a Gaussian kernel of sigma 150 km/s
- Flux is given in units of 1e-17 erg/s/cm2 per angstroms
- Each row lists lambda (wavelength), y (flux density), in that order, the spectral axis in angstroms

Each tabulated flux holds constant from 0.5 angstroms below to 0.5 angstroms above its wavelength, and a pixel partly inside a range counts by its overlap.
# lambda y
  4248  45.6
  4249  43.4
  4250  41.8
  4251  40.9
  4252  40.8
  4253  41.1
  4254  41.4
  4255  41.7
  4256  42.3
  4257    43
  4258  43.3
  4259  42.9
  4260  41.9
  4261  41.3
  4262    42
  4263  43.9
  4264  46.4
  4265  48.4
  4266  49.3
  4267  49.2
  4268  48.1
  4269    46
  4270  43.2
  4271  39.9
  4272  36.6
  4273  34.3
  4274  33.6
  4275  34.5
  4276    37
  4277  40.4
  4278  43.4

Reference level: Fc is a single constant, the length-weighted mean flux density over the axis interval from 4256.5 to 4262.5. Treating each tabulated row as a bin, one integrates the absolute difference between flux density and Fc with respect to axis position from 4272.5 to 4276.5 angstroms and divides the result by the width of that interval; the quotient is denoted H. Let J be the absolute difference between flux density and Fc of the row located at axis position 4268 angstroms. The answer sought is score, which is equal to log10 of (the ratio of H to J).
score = 0.12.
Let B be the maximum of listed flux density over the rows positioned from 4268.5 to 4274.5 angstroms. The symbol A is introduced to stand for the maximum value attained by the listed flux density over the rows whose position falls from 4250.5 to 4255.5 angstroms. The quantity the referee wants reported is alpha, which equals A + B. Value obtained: 88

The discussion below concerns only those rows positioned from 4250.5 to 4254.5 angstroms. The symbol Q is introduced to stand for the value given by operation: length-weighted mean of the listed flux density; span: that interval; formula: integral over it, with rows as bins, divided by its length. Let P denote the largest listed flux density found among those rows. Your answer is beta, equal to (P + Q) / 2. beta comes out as 41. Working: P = 41.4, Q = 41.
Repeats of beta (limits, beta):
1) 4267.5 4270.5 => 47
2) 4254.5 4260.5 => 43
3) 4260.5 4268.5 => 48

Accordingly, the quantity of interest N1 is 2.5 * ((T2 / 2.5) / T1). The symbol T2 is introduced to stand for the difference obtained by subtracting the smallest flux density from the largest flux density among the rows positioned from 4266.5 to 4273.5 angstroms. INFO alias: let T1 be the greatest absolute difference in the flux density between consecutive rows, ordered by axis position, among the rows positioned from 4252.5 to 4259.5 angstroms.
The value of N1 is 21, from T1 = 0.7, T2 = 14.9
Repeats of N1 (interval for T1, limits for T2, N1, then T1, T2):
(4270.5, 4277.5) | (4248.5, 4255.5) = 1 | 3.4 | 2.6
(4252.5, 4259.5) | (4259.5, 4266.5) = 11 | 0.7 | 8.0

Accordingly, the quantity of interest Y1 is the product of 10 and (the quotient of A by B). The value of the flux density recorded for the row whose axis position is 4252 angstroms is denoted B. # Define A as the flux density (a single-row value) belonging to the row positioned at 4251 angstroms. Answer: 10.0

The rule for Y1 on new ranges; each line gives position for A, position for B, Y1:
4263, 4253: 10.7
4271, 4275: 11.6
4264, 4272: 12.7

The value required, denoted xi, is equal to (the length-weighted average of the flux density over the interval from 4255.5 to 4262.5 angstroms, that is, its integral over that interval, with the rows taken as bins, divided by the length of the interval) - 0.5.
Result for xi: 41.9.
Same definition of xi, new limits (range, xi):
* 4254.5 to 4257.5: 41.8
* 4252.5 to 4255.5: 40.9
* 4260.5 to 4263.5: 41.9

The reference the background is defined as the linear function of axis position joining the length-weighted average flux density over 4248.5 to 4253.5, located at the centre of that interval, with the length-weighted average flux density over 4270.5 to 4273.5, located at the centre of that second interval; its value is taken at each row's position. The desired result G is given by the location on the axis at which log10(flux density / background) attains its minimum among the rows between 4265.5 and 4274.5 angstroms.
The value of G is 4274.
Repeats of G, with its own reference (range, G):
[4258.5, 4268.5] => 4261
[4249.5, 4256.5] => 4251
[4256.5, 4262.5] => 4261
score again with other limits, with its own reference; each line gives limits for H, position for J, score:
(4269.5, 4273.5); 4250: 0.86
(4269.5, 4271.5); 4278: 0.22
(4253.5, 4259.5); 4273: -1.11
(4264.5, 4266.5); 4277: 0.51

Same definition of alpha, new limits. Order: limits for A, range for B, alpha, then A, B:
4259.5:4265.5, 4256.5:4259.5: 92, 48.4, 43.3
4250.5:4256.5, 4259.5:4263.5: 86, 42.3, 43.9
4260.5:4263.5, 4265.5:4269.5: 93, 43.9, 49.3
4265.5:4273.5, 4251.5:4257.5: 92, 49.3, 43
